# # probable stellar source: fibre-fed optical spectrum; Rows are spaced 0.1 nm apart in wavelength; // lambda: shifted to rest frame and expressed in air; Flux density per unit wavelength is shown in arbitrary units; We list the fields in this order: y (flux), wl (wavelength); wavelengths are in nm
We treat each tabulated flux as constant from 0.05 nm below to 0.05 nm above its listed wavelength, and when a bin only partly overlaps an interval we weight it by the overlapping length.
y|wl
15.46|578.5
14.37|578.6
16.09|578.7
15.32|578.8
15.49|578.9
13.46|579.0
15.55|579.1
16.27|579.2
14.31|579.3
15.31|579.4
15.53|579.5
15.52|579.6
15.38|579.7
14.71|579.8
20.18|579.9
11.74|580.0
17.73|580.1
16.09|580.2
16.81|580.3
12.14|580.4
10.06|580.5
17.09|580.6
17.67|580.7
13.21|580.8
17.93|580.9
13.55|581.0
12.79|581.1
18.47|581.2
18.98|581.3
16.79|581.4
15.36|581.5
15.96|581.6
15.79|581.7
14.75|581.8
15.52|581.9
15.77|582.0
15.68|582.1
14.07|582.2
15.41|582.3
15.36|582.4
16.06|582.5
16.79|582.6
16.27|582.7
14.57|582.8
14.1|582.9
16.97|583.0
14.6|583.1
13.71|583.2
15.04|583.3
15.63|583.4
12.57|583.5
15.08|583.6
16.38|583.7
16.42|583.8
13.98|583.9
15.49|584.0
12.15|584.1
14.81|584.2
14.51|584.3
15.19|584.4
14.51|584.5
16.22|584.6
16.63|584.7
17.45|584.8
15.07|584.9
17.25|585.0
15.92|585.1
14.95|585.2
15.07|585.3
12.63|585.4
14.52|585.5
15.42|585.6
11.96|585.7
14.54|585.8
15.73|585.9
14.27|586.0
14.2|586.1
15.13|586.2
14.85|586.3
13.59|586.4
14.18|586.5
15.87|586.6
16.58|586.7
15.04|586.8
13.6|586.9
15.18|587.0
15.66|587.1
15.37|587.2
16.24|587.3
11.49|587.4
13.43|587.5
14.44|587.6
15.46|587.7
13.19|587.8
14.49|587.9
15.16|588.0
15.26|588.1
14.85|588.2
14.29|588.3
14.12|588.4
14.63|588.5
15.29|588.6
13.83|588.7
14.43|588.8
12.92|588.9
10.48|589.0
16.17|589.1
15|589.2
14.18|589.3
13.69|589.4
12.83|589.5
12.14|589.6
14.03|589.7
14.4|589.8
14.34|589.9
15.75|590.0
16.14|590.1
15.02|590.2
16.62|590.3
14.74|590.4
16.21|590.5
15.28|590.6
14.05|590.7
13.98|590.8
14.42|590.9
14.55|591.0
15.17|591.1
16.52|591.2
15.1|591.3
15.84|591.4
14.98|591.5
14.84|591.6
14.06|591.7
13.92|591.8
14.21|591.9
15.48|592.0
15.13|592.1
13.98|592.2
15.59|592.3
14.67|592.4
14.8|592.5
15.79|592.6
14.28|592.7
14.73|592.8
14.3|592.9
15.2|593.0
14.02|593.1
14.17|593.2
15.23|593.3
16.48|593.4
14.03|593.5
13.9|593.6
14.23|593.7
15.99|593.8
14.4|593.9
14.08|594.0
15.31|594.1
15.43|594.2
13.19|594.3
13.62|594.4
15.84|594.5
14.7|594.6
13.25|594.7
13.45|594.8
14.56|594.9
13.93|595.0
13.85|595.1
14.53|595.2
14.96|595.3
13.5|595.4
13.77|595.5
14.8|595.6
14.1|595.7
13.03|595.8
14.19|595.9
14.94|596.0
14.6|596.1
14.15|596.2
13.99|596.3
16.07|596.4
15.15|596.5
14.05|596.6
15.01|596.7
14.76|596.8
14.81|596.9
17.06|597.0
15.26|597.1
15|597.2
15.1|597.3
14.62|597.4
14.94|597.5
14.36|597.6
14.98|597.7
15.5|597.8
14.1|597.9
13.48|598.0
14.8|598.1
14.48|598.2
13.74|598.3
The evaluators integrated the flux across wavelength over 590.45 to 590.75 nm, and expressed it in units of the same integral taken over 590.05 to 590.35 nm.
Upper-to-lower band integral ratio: 0.95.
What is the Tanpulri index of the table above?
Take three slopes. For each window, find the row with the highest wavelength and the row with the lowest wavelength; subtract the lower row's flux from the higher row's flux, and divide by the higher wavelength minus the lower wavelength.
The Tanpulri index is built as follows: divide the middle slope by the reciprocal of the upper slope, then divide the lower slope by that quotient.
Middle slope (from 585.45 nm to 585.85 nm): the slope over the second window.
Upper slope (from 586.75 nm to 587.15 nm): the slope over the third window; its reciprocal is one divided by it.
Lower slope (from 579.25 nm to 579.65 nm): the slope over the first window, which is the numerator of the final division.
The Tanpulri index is 29.3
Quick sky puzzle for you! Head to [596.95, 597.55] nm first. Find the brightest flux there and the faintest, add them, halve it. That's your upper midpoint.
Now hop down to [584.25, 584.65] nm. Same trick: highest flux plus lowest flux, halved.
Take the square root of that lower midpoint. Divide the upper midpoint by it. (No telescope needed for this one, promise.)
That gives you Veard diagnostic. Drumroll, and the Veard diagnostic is 4.0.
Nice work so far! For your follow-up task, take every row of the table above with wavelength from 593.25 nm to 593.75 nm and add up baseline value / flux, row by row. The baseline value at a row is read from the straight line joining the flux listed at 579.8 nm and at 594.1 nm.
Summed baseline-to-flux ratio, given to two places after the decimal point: 5.19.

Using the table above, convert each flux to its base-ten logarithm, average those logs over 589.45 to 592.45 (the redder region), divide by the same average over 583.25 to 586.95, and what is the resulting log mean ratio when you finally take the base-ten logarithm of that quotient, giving -0.0012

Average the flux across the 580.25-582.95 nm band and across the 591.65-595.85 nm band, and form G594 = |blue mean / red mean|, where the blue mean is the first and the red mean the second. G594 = 1.07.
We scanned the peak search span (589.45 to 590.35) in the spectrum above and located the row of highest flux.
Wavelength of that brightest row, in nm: 590.3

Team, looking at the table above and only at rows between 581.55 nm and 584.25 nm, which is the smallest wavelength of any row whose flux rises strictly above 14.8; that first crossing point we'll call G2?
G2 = 581.6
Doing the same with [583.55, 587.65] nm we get 583.6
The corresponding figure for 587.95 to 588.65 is 588.0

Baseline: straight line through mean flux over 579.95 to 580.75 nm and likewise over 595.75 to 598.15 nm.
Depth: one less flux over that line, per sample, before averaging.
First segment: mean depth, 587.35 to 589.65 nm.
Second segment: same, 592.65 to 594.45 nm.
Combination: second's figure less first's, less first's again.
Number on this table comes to -0.10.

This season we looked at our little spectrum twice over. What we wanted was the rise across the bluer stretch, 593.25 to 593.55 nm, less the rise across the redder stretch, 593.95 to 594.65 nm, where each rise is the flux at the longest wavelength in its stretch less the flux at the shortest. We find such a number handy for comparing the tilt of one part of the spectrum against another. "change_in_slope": -1.8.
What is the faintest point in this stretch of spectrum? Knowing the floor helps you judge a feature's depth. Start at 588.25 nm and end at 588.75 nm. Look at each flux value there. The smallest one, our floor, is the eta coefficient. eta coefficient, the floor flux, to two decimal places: 13.83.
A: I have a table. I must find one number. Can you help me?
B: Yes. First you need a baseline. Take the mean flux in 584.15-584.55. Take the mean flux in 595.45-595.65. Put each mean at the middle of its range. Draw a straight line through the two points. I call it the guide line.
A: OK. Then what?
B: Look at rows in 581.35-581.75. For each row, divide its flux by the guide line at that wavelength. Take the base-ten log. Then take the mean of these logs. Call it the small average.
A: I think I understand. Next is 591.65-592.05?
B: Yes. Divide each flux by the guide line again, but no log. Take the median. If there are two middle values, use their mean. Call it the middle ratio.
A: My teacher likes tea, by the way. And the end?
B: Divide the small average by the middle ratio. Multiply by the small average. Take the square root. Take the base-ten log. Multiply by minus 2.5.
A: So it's 3.8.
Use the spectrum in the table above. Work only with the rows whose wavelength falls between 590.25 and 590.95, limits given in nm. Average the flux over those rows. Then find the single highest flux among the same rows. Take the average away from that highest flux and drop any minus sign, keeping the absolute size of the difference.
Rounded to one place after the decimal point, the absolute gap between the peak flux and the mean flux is 1.6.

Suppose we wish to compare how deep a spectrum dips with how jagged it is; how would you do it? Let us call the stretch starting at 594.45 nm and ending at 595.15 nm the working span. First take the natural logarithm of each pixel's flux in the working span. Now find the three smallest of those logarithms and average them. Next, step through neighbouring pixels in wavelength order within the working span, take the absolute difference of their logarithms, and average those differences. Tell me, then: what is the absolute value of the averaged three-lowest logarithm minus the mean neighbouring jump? 2.55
